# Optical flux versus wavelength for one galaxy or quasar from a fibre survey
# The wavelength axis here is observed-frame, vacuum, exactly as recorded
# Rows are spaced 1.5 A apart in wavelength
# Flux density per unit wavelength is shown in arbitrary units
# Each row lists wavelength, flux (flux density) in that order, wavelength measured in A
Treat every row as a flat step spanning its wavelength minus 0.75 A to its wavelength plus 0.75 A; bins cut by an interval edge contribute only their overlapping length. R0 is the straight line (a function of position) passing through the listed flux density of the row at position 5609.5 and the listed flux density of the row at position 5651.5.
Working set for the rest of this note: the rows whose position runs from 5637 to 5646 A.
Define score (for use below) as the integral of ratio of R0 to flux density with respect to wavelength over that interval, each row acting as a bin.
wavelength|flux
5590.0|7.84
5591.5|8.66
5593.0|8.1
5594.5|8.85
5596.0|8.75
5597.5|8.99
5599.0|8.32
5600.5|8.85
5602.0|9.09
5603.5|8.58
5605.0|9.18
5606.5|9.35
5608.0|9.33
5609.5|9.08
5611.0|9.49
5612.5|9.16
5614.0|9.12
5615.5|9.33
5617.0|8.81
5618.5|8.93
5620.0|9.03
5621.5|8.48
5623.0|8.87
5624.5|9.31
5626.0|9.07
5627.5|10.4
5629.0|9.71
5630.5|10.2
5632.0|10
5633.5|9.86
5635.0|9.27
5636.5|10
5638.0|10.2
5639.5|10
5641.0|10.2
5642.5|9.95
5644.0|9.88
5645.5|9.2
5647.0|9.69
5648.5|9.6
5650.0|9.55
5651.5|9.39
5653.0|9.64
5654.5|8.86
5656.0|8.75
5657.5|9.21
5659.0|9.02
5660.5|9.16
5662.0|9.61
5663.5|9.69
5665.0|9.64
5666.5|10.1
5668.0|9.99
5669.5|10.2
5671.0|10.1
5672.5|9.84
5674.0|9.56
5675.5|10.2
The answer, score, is 8.46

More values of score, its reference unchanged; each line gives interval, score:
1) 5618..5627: 9.20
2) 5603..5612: 8.89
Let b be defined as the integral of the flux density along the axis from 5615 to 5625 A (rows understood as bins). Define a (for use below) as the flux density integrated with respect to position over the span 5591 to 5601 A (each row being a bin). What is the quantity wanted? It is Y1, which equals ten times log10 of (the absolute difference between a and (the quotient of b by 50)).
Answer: 19.27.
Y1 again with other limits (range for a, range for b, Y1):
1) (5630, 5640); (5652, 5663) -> 19.88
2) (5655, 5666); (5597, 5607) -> 20.03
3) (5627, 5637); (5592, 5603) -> 19.87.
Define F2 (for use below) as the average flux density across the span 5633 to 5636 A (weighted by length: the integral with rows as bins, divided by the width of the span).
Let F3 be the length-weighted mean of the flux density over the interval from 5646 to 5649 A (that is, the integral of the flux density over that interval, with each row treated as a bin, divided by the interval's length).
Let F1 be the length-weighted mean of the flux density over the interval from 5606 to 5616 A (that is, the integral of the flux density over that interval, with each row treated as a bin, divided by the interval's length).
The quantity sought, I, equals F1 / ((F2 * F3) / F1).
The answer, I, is 0.93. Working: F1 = 9.26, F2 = 9.6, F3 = 9.6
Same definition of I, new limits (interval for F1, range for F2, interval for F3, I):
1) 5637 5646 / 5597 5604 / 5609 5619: 1.23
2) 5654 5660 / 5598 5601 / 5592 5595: 1.11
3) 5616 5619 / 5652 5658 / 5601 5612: 0.95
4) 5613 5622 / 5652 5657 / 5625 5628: 0.92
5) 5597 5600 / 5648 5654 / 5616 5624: 0.89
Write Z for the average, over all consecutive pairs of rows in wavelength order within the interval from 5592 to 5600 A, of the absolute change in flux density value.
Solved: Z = 0.44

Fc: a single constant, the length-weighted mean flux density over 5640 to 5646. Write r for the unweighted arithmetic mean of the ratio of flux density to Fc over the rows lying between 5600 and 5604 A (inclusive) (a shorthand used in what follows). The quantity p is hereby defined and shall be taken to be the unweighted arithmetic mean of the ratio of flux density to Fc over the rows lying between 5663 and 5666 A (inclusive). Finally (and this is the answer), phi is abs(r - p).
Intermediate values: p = 0.98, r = 0.90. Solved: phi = 0.084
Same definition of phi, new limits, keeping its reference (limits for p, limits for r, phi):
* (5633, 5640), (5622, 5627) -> 0.080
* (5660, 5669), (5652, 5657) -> 0.062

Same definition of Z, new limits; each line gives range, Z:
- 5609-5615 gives 0.26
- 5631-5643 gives 0.33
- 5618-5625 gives 0.37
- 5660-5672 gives 0.21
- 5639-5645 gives 0.17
